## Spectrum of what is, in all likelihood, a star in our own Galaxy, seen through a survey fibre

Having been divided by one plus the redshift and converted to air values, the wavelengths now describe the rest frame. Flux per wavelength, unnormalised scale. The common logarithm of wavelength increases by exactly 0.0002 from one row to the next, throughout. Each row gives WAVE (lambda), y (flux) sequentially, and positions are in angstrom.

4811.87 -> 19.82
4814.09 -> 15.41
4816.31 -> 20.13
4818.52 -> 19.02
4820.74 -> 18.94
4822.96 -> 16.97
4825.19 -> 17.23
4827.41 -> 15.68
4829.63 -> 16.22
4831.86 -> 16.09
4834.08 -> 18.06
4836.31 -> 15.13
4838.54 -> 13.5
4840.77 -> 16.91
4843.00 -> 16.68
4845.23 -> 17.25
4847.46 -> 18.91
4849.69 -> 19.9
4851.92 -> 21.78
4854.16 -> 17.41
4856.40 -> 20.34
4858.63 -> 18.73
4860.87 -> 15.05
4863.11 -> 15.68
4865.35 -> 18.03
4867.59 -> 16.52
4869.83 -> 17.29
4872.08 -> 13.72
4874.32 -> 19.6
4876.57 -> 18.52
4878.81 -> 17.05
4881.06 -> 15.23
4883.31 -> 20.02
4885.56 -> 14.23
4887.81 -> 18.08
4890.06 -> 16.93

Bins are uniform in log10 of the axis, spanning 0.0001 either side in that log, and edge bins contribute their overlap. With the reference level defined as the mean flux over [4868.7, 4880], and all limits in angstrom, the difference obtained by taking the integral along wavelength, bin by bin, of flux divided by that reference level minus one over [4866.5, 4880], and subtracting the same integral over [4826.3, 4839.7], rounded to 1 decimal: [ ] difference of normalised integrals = 1.0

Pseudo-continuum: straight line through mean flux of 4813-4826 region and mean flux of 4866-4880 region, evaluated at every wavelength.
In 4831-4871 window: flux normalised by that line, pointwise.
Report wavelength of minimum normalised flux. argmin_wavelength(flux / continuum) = 4838.54 angstrom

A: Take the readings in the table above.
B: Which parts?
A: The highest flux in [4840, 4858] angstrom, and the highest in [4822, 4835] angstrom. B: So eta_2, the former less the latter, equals 4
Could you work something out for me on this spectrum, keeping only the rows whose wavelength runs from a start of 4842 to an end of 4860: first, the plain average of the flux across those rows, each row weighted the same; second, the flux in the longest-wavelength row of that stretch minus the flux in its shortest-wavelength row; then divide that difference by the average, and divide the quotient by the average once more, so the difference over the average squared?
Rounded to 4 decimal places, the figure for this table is 0.0058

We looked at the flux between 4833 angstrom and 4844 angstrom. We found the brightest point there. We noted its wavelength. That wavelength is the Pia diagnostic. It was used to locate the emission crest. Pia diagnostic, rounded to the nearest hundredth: 4834.08 angstrom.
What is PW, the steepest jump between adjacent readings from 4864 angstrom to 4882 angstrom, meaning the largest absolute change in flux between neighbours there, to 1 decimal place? 5.9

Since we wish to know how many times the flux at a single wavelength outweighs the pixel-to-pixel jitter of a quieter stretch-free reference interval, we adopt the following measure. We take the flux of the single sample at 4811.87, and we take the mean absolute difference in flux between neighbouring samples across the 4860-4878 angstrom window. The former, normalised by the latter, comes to 8.8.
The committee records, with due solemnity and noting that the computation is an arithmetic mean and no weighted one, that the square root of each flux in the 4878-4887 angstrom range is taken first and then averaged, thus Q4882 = 4.07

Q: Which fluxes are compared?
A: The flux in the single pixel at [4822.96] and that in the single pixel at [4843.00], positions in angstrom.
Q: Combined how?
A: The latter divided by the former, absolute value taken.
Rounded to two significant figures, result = 0.98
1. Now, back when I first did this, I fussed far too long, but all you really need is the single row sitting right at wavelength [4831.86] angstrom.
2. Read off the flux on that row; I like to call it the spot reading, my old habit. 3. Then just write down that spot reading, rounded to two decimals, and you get 16.09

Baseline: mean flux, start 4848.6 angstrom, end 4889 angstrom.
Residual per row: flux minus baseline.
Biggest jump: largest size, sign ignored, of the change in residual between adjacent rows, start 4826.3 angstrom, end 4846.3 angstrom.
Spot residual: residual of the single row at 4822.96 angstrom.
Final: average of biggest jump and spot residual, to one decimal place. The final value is 1.4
